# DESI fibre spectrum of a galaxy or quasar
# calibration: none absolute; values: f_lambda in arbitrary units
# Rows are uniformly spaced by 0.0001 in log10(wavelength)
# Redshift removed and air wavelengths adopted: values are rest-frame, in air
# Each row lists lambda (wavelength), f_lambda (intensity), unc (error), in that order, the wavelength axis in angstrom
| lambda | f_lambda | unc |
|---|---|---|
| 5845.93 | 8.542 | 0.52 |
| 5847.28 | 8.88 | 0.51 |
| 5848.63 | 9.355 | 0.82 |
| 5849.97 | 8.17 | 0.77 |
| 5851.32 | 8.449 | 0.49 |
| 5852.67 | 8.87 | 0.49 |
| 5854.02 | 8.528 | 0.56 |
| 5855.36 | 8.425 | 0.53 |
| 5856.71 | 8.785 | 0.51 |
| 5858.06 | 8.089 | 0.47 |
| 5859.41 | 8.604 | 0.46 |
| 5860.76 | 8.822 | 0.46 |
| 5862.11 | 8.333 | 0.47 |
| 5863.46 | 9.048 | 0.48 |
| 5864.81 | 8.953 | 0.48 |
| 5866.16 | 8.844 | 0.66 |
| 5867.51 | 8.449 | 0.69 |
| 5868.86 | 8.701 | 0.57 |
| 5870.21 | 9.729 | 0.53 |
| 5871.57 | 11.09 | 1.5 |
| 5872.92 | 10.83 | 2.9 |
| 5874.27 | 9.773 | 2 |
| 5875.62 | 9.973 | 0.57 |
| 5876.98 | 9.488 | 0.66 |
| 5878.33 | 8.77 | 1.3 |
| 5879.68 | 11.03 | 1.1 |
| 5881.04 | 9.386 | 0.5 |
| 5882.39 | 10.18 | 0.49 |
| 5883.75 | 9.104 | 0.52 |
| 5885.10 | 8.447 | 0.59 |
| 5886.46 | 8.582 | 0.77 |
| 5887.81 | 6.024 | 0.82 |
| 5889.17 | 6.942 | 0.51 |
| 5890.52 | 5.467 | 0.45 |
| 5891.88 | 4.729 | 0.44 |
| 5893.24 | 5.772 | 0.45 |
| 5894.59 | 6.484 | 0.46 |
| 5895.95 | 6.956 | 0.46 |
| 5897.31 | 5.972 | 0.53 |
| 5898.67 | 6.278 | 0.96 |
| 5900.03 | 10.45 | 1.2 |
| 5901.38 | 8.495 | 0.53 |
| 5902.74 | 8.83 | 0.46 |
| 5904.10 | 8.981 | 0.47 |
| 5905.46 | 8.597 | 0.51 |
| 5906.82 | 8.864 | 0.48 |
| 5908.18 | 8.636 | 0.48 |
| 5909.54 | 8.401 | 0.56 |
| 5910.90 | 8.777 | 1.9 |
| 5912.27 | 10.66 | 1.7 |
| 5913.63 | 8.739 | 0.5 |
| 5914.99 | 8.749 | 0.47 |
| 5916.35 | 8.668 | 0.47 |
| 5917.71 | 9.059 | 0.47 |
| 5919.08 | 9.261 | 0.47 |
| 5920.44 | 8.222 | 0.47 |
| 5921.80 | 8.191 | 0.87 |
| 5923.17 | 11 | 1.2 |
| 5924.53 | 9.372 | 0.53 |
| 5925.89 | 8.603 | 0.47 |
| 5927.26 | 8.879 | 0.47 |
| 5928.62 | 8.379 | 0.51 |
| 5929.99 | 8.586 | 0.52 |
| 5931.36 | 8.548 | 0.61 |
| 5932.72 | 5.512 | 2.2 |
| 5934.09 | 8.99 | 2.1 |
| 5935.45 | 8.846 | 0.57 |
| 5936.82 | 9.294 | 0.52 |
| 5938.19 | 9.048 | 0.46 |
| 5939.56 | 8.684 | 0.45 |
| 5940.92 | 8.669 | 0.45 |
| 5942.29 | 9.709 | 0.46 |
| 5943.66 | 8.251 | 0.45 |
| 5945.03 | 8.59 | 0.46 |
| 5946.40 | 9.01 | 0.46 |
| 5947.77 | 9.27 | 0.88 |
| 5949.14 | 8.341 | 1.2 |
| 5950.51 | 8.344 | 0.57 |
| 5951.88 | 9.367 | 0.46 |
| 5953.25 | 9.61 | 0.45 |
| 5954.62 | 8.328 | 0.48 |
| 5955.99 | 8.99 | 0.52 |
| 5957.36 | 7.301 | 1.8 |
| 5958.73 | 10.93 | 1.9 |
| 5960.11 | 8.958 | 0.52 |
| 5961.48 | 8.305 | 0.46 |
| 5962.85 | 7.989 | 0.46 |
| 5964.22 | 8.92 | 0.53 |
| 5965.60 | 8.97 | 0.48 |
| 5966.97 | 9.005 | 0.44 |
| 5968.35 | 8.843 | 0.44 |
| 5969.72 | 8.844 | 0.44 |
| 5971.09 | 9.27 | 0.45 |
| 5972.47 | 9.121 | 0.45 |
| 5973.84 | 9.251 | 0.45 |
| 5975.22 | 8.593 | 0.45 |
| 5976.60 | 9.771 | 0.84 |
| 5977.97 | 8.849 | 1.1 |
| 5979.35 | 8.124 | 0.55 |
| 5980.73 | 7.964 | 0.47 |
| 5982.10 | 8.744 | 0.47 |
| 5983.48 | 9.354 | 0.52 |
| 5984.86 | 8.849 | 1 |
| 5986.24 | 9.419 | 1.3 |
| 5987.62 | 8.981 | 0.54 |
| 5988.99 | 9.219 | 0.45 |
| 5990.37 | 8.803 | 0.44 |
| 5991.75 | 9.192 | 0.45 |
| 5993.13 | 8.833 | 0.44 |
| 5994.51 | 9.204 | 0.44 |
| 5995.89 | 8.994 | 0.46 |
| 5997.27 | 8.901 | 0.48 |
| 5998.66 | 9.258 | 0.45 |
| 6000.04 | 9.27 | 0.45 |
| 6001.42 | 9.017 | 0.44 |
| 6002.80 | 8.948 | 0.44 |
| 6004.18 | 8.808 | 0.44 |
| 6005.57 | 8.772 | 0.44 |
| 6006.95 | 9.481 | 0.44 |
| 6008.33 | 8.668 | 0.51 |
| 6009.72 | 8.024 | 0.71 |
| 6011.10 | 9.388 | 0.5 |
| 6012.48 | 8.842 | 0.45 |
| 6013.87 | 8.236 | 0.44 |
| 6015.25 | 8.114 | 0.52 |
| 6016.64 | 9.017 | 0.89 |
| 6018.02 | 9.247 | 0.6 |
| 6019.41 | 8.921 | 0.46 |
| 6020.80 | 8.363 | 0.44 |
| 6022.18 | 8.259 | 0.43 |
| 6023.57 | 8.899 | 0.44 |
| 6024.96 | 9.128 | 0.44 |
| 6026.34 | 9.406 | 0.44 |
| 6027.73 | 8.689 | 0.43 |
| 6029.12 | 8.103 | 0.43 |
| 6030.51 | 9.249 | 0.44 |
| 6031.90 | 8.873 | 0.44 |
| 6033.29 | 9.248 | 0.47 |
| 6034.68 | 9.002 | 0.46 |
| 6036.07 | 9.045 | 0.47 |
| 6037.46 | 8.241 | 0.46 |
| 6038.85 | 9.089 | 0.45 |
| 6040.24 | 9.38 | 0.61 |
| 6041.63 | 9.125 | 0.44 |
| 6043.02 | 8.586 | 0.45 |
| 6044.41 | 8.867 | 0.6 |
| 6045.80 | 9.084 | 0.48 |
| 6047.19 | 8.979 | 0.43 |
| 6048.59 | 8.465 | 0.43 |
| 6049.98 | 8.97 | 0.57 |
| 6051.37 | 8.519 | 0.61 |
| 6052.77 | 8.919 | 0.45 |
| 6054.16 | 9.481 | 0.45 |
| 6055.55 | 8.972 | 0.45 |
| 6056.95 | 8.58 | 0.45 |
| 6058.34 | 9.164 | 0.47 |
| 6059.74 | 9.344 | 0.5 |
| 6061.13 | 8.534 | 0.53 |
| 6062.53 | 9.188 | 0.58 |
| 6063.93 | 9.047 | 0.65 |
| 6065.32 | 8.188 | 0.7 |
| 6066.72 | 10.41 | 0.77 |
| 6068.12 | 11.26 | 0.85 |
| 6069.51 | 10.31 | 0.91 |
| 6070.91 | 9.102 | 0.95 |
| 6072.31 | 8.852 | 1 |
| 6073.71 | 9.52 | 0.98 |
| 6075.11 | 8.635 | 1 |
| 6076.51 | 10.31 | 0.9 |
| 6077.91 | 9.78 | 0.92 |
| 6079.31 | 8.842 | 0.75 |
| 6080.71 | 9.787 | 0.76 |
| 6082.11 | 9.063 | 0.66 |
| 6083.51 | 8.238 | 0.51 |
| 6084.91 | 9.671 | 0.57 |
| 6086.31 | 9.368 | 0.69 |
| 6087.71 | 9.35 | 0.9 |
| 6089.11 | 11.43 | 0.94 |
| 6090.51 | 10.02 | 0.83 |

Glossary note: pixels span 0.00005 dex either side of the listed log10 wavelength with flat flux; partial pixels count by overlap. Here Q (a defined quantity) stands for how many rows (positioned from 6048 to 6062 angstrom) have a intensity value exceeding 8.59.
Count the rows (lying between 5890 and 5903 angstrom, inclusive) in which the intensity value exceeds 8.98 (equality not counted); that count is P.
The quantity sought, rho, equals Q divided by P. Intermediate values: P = 1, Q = 6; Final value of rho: 6.0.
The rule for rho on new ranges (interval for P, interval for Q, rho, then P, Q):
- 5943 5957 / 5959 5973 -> 1.6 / 5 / 8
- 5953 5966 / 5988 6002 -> 3.3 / 3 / 10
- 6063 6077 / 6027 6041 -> 1.1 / 7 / 8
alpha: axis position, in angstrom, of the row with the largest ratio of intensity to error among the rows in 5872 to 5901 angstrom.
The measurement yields 5882.39 angstrom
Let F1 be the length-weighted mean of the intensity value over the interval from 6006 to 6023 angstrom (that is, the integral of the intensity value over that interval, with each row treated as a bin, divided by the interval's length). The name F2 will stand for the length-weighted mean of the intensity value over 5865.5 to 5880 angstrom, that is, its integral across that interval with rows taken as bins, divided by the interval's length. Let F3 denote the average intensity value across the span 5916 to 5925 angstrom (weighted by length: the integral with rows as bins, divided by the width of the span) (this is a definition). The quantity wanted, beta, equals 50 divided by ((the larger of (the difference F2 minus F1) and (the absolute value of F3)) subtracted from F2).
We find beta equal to 91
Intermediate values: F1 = 8.7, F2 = 9.67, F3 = 9.12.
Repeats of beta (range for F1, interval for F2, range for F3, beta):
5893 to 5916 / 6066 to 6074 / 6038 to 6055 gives 52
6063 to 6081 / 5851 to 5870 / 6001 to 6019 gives -346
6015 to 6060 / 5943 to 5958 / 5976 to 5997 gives -183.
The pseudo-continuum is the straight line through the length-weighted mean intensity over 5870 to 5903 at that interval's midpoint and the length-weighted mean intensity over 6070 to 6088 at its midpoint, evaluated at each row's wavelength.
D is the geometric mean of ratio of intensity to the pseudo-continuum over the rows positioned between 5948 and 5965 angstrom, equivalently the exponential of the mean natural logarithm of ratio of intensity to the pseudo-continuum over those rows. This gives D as 1.01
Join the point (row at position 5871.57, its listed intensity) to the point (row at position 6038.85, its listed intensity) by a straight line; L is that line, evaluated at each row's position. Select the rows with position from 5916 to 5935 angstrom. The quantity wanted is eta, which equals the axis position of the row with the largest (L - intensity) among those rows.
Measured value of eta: 5932.72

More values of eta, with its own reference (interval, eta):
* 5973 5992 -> 5980.73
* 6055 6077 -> 6065.32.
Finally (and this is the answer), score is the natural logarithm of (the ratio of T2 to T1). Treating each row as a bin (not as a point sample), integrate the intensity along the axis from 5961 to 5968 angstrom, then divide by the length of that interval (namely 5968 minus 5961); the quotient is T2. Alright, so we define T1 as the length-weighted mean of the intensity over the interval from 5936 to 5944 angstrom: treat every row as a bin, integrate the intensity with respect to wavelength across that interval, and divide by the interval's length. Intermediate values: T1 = 8.97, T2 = 8.65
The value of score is -0.035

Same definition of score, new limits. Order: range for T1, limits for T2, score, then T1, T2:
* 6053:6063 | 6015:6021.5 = -0.029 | 9.03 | 8.77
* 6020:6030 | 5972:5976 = 0.033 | 8.70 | 8.99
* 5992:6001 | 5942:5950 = -0.030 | 9.08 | 8.80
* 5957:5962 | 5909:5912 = -0.015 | 8.99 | 8.86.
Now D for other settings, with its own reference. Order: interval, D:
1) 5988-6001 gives 1.02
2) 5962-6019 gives 1.01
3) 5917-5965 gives 1.02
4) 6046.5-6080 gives 1.00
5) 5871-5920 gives 1.00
